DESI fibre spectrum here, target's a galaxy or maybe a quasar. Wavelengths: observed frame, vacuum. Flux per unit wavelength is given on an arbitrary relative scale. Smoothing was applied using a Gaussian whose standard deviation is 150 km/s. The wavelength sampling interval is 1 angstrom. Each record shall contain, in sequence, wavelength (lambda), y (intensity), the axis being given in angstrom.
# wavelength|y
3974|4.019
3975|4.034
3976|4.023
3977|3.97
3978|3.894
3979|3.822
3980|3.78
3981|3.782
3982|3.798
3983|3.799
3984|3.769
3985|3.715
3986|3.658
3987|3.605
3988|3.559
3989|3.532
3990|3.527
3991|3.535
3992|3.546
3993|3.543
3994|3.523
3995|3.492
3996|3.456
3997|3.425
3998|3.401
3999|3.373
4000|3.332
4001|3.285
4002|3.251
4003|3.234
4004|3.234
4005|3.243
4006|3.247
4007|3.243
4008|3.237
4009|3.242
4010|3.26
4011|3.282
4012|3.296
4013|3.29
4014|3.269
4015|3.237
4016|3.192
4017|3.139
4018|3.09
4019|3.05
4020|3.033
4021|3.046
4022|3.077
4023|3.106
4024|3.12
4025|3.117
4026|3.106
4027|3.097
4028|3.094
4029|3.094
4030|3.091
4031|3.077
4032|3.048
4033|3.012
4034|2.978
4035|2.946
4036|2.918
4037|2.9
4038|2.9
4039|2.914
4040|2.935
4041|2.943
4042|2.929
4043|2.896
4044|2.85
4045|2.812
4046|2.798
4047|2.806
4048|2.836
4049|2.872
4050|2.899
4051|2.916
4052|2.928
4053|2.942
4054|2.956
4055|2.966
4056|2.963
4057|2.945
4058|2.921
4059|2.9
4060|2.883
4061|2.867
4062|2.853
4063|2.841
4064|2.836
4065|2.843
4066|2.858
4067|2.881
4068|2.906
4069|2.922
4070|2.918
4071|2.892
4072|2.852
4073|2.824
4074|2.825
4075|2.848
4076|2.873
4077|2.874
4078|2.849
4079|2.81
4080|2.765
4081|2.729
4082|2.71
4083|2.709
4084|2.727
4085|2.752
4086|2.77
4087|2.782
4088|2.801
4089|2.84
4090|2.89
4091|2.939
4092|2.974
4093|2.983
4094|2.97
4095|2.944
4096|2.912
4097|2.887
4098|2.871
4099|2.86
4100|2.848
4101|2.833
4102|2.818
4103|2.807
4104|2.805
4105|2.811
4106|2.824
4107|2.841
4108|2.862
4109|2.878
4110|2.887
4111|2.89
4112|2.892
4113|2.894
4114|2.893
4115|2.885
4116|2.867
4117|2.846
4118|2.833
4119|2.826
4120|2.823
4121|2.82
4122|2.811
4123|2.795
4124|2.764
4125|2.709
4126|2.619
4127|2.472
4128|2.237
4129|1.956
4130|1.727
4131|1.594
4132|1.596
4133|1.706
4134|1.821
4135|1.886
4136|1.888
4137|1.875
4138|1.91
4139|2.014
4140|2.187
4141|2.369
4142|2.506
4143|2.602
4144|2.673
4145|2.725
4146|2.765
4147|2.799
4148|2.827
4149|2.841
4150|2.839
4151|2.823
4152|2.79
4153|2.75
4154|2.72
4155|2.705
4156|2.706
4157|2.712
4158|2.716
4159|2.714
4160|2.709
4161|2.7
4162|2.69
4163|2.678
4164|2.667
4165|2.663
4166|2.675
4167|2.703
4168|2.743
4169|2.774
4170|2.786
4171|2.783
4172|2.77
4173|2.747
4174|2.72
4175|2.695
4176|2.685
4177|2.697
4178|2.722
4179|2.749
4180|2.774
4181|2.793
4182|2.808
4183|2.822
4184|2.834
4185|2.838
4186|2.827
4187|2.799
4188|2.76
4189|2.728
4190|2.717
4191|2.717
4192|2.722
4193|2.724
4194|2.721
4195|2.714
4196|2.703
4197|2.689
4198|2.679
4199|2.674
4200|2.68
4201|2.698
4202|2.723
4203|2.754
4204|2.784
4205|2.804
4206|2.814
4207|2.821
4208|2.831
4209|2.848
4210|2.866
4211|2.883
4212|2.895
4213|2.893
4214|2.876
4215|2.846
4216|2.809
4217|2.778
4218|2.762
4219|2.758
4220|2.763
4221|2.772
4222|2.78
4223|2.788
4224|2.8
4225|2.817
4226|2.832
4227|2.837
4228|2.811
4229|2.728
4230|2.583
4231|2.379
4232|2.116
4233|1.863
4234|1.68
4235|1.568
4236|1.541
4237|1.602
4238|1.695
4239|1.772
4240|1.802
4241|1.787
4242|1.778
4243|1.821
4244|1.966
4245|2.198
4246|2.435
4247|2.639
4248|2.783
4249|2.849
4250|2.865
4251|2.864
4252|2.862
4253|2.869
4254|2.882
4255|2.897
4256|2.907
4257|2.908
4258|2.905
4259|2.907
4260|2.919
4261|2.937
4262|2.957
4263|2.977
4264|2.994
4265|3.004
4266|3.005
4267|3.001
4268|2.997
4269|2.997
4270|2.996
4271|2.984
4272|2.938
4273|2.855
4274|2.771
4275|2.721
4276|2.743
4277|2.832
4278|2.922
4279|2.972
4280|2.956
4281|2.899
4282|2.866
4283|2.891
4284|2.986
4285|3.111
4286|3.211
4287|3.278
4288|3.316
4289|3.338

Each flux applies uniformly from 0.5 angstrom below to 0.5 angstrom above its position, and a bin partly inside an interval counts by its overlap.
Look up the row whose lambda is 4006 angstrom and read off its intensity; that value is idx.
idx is 3.247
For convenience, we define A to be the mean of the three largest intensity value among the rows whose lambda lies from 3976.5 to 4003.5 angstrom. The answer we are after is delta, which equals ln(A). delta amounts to 1.36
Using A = 3.90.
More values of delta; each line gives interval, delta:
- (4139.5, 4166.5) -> 1.04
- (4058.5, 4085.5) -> 1.07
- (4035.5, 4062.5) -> 1.09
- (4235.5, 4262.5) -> 1.08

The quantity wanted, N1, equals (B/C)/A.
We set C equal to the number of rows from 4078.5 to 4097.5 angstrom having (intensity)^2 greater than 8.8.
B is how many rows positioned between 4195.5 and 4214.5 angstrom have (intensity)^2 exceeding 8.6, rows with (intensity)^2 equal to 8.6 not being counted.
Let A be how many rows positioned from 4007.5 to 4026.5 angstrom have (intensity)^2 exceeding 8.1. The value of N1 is 0.000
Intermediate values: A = 19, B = 0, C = 3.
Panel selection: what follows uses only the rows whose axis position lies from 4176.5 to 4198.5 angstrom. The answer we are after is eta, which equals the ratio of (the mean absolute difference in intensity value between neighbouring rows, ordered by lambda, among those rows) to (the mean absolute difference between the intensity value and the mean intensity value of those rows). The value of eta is 0.336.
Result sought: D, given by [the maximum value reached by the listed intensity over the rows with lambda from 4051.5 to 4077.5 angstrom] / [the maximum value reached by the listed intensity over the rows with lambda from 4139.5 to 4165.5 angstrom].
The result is 1.04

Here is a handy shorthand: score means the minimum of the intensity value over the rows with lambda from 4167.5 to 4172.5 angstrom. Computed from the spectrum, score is 2.743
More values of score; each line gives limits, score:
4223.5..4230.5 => 2.583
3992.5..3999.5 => 3.373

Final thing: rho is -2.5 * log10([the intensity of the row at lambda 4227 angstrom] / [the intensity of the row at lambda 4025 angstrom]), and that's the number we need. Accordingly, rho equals 0.10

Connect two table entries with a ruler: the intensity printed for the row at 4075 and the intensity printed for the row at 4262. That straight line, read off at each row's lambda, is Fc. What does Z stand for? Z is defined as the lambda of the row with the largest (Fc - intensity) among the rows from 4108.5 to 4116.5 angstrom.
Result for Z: 4116 angstrom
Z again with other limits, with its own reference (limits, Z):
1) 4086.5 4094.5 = 4087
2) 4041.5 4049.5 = 4046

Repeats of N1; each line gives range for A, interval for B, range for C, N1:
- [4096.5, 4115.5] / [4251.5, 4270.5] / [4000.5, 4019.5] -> 0.044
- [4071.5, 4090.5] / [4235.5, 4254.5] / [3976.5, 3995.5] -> 0.000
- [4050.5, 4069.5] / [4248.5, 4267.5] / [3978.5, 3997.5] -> 0.023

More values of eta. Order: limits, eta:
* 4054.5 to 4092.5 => 0.386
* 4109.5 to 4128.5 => 0.323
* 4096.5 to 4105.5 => 0.431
